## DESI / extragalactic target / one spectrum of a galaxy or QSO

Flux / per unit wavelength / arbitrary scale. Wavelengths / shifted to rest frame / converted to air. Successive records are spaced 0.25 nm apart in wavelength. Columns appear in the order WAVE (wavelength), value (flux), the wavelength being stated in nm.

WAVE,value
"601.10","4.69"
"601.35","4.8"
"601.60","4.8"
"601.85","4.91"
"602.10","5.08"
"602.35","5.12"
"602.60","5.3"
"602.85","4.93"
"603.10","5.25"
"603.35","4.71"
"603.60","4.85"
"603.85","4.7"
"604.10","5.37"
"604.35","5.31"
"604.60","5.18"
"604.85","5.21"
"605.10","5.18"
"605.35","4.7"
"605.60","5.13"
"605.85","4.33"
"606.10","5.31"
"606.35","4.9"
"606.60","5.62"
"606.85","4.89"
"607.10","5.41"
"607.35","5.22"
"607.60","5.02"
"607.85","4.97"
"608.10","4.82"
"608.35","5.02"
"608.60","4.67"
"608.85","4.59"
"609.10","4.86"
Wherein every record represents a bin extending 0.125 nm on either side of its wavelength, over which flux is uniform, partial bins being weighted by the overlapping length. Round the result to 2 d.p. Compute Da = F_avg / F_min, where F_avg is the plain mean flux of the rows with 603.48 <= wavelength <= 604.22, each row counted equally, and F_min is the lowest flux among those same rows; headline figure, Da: 1.06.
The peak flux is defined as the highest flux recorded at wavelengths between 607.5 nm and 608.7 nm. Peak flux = 5.02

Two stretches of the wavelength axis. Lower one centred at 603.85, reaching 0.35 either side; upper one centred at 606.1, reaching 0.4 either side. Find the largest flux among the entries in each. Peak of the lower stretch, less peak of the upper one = 0.1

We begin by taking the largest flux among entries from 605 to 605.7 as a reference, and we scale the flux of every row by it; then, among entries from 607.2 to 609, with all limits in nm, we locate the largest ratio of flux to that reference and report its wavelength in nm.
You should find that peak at 607.35 nm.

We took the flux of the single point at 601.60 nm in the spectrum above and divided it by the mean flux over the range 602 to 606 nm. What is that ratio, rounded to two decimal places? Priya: 0.96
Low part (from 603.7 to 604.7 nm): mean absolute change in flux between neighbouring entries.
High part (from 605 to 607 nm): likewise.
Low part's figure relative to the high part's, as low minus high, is -0.4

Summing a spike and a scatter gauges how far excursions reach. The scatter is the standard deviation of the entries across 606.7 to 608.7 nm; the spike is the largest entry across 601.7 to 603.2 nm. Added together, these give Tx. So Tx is 5.5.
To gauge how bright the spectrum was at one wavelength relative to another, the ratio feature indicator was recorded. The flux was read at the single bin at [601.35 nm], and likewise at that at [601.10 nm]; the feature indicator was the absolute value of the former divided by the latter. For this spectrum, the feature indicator 1.02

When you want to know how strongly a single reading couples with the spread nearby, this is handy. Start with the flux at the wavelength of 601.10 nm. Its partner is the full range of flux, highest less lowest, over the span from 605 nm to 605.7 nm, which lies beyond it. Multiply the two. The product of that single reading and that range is 2.25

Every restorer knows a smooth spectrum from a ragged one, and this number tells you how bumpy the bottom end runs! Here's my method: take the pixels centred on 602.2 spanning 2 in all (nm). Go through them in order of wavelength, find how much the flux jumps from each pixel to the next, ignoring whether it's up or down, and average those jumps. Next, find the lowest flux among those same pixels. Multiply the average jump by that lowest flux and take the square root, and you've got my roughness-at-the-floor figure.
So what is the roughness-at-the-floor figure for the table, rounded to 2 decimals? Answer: 0.90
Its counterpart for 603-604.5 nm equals 1.21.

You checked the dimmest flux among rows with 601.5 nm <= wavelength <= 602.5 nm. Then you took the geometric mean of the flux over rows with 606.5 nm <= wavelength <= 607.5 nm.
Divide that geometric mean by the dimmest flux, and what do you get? 1.10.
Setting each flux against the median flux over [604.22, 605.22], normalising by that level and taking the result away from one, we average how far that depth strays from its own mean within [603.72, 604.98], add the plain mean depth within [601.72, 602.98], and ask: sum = 0.059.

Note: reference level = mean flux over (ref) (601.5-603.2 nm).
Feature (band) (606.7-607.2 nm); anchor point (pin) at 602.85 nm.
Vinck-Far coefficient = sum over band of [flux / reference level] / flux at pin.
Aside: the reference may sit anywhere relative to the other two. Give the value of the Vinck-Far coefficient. 0.413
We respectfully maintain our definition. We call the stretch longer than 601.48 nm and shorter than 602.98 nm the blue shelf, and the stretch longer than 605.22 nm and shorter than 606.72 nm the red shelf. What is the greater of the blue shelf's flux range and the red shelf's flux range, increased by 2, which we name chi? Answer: 3.3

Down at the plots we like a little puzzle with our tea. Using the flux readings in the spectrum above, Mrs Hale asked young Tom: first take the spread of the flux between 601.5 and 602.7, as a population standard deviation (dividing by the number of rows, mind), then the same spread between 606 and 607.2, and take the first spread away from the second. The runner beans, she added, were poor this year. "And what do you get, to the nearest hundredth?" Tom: 0.11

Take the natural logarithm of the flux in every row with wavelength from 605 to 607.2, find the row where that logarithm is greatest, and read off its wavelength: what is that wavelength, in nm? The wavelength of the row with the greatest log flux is 606.60 nm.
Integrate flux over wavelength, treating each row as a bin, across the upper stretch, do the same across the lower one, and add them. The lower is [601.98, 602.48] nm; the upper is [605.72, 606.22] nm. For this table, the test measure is 4.96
